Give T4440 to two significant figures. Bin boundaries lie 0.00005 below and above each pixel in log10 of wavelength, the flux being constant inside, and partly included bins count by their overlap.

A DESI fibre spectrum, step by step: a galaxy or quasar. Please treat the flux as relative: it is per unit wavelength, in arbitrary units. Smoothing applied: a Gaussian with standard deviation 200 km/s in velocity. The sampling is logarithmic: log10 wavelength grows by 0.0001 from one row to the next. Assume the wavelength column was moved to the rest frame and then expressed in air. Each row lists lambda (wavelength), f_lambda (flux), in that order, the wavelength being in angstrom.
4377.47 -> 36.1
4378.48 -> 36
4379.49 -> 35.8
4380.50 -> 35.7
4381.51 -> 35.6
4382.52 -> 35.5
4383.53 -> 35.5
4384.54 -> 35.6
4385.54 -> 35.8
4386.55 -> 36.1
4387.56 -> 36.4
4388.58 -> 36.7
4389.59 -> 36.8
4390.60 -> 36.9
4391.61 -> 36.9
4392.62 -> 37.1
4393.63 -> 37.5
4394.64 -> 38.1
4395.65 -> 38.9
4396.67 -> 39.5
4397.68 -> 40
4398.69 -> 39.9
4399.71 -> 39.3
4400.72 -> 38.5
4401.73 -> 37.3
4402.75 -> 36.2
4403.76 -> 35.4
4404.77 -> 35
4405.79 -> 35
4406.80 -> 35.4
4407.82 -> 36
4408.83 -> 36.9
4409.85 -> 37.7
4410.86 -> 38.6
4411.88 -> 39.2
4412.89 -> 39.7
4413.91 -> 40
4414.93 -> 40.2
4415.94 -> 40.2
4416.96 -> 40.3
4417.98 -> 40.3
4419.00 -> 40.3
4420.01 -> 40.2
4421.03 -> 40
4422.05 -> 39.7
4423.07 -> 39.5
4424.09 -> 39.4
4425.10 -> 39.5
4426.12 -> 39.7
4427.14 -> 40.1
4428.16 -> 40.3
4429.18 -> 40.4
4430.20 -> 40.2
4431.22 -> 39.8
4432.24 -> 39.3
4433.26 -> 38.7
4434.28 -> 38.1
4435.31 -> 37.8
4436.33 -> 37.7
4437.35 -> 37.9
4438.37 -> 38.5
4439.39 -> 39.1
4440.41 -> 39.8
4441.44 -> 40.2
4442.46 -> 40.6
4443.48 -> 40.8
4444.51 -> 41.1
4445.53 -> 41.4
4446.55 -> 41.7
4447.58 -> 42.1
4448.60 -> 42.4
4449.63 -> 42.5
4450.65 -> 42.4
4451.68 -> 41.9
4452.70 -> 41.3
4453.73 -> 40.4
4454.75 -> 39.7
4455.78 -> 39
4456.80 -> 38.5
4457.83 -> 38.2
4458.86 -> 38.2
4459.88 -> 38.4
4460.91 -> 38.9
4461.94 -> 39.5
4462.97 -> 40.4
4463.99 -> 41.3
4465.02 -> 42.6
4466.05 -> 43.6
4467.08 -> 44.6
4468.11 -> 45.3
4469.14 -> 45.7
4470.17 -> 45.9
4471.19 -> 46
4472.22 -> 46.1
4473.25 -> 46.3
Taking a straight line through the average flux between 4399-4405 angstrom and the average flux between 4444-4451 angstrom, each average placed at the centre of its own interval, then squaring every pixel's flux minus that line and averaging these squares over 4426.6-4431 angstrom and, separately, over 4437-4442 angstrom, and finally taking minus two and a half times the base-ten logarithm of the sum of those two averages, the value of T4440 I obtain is -1.6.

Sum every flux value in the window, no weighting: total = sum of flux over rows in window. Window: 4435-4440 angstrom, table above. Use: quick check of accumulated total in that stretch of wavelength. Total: 191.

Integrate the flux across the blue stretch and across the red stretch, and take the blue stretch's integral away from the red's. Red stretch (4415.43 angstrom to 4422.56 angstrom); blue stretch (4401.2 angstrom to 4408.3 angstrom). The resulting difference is 32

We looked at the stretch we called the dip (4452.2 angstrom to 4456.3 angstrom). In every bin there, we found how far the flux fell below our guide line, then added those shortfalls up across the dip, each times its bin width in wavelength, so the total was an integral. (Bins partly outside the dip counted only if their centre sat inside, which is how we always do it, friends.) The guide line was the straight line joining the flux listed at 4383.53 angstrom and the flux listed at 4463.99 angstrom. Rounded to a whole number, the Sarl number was 2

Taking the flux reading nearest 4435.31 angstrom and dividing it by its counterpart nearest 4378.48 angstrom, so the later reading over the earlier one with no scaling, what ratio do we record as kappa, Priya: 1.05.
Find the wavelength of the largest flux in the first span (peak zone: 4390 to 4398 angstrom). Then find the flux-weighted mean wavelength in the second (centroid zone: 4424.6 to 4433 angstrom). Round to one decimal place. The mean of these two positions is 4413.2 angstrom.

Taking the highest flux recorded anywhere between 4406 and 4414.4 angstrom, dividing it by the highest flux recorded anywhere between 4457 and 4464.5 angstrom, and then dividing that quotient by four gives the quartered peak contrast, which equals 0.242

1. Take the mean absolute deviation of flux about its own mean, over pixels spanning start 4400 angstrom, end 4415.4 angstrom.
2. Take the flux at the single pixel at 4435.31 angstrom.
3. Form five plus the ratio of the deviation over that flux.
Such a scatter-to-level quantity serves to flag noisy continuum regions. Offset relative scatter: 5.04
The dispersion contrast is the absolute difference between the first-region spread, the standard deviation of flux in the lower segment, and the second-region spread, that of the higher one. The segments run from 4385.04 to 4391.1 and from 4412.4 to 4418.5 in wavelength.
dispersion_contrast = 0.2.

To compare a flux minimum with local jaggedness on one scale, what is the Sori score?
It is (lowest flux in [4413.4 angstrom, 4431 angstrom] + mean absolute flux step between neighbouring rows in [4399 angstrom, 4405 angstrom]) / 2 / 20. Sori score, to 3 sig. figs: 1.01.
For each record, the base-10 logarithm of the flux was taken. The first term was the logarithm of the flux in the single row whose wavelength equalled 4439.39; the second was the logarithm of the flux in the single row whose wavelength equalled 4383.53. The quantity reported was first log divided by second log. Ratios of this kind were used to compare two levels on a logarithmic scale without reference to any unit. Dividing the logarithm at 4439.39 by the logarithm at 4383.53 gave 1.03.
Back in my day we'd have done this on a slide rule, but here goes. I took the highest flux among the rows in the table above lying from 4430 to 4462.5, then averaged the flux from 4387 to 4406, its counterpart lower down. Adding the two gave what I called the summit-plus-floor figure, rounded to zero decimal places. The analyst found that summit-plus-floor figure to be 80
